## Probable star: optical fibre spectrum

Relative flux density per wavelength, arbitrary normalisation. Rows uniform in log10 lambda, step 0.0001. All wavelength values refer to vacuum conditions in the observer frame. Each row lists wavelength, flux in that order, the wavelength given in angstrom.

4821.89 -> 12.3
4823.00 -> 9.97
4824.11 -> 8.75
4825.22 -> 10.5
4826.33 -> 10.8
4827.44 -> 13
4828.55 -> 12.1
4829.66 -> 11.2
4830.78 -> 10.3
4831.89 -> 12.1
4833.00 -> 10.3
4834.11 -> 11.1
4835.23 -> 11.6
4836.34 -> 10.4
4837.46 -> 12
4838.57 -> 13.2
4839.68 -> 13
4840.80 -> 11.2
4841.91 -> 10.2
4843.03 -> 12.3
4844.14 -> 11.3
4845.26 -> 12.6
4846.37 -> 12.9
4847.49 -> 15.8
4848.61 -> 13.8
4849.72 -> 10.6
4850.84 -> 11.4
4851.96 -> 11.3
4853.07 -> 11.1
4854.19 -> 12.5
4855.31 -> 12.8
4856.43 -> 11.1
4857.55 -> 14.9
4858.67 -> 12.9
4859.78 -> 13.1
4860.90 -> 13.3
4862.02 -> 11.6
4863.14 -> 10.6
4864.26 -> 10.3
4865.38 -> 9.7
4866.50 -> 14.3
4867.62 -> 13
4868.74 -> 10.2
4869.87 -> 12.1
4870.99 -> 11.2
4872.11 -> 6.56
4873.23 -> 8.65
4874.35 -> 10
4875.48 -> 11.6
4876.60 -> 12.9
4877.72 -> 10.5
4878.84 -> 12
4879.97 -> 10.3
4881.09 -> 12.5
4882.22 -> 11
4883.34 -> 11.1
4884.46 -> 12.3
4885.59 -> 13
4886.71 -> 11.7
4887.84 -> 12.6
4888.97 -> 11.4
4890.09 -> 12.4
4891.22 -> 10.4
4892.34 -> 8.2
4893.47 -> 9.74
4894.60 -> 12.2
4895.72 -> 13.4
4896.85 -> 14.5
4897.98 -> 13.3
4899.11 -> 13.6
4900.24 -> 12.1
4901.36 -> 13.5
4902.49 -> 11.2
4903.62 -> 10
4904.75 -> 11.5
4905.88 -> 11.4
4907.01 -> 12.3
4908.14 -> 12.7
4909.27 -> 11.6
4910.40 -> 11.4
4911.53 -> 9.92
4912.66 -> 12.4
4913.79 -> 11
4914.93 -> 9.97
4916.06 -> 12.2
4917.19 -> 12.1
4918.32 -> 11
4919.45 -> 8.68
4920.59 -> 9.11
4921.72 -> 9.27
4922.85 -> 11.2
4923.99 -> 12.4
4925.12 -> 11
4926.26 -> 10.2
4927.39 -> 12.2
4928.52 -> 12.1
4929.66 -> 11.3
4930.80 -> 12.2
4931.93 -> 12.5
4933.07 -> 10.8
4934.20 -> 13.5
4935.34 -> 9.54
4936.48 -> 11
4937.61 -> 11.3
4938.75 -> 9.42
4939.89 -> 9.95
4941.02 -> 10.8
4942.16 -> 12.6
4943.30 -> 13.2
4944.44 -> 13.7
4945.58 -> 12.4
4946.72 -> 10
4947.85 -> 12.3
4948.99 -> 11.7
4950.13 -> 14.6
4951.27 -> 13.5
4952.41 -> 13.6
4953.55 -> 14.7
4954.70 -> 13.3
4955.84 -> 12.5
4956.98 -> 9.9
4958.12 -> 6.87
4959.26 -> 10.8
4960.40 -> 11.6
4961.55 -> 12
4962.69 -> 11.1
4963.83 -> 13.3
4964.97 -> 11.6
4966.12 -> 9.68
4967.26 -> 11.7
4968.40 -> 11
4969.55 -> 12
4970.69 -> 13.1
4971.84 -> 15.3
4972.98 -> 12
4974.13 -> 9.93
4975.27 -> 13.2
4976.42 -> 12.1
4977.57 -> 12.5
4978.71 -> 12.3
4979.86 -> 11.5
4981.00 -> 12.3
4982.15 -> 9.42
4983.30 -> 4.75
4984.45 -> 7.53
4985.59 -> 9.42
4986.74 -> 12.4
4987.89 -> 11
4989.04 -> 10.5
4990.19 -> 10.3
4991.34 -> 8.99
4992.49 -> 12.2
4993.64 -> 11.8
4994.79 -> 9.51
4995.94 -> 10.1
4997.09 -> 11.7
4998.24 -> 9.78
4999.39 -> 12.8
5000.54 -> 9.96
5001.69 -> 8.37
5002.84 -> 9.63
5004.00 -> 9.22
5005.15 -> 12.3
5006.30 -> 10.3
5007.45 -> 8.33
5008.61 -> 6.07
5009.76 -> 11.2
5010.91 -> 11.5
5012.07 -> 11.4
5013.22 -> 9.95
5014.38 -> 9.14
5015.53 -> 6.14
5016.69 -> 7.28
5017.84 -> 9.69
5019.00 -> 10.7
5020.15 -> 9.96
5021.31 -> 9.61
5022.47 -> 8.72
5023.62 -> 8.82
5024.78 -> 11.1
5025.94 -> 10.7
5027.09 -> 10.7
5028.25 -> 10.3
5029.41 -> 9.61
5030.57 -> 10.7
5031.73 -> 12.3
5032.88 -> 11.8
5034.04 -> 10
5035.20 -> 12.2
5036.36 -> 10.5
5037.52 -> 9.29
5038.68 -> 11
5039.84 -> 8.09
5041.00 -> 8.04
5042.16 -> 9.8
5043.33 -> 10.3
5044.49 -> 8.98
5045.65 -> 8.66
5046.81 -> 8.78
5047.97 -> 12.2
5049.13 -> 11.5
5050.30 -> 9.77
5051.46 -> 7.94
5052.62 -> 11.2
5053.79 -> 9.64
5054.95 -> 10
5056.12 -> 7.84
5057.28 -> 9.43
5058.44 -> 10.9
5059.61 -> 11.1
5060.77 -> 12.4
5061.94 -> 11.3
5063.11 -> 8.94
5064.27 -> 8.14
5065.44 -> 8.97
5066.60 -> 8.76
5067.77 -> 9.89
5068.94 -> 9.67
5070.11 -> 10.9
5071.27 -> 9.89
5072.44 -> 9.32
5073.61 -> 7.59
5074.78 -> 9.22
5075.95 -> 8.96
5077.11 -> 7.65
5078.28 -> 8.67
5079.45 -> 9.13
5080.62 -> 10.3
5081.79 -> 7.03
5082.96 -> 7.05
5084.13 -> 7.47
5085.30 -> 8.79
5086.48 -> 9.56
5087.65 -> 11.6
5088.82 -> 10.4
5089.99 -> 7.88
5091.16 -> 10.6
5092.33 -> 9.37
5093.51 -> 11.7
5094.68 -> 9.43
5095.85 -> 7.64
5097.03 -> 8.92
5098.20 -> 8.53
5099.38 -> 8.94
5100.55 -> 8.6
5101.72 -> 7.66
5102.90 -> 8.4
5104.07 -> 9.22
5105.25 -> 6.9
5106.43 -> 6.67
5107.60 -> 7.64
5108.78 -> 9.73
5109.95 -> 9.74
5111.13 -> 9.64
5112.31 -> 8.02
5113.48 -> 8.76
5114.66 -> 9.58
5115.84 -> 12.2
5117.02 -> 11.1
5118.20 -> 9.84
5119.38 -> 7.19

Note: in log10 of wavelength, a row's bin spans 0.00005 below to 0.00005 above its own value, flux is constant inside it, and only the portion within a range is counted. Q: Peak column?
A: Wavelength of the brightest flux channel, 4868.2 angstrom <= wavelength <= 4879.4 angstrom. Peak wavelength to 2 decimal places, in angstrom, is 4876.60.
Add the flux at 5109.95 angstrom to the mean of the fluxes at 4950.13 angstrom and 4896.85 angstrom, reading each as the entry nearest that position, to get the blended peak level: 24.3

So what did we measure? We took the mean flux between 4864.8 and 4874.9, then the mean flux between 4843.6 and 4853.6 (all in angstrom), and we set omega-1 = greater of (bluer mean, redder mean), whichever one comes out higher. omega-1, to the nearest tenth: 12.3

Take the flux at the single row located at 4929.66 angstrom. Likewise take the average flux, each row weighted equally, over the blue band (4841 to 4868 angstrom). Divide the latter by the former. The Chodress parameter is 1.08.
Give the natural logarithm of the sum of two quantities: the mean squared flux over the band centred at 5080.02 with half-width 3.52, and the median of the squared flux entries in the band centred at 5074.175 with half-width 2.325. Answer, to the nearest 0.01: 5.03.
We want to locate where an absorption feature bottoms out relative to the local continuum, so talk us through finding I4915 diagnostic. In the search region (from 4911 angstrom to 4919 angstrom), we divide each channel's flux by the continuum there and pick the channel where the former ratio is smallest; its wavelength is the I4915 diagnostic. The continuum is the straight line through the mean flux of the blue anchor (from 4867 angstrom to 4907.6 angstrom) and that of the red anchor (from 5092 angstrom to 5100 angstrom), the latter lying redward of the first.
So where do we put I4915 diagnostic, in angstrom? 4911.53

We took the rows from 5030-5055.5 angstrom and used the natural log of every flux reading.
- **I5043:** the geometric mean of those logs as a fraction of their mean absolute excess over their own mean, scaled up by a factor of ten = 205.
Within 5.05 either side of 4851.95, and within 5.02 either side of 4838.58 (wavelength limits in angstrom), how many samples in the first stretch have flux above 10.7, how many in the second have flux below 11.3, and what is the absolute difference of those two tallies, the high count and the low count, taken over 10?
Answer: 0.40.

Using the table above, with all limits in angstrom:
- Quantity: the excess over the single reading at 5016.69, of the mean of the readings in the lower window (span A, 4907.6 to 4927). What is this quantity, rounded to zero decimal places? 4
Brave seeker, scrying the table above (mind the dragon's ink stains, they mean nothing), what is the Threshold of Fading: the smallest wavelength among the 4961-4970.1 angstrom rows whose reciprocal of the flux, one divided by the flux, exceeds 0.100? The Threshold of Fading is 4966.12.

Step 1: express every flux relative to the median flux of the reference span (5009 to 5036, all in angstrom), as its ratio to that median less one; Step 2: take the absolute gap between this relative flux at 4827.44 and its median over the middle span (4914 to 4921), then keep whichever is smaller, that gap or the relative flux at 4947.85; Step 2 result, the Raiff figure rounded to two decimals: 0.19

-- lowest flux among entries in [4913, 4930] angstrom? 8.68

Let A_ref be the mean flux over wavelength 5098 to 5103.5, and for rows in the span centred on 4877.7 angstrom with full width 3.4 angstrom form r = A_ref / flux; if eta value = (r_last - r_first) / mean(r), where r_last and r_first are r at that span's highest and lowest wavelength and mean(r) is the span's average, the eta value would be 0.07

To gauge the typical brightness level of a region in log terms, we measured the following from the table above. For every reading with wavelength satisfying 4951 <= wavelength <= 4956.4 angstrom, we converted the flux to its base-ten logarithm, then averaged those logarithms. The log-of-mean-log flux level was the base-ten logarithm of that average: 0.053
